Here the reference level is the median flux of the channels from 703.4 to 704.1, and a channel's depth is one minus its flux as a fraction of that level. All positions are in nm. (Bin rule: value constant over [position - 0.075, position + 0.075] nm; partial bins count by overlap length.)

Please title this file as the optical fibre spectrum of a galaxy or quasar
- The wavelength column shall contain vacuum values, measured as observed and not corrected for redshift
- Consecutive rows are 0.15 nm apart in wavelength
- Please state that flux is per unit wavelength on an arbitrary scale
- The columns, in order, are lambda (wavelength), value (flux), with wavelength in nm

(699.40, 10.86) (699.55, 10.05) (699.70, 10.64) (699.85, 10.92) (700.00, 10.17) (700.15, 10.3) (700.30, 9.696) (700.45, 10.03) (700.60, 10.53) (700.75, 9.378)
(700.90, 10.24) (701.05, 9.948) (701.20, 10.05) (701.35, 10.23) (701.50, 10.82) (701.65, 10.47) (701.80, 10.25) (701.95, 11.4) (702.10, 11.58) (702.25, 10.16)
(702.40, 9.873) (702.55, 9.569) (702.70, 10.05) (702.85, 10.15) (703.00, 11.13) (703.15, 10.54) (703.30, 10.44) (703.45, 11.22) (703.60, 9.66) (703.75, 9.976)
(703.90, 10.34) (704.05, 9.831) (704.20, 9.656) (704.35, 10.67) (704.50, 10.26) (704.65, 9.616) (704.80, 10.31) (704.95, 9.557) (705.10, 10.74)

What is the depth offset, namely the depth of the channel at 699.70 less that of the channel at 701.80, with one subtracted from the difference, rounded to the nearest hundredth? -1.04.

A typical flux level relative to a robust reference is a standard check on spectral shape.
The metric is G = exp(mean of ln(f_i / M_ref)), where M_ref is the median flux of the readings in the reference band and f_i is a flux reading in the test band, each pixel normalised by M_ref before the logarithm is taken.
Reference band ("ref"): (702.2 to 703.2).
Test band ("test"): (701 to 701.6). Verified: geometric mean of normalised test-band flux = 1.01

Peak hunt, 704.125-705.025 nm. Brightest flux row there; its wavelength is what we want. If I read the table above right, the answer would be 704.35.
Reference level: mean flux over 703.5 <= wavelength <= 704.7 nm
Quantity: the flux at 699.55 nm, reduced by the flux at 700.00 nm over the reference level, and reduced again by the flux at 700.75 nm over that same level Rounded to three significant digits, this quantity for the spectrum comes 8.10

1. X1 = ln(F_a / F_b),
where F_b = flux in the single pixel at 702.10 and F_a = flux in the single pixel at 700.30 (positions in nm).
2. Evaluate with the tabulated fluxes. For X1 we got -0.18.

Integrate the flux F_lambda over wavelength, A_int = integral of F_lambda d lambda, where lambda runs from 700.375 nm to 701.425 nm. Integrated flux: 10.6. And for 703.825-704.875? 10.6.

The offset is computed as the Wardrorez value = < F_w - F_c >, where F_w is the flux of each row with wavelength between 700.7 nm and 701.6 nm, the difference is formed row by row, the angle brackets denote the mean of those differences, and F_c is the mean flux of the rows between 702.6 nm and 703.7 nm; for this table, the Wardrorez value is -0.3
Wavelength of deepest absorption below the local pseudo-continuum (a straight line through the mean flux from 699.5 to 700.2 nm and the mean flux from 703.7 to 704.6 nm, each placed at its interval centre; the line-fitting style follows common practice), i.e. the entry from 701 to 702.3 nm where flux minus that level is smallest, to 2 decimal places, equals 701.05 nm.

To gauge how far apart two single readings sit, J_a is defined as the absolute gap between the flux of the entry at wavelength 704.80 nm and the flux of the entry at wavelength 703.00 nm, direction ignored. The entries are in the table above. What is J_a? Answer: 0.8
